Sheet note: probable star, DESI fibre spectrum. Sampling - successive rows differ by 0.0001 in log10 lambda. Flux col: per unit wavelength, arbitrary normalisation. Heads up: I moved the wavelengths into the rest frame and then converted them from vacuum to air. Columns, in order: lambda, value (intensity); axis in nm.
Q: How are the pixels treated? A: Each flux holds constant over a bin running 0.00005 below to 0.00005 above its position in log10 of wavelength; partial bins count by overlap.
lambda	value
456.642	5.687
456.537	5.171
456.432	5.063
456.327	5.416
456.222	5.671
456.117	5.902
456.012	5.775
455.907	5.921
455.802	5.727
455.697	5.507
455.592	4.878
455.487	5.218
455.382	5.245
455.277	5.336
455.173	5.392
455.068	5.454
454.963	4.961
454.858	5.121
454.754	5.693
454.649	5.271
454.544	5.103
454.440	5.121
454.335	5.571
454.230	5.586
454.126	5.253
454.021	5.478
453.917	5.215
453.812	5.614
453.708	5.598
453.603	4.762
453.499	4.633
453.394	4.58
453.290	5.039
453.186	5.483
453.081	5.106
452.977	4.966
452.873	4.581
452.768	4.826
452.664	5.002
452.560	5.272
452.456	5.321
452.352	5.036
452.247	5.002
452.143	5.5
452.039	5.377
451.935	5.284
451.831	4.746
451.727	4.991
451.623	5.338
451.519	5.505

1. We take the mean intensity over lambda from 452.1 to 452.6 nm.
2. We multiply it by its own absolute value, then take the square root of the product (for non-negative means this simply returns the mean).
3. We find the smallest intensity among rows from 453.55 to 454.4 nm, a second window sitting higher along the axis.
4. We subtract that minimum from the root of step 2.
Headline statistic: 0.5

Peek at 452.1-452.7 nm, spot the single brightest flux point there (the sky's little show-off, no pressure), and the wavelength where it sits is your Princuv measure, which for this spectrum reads 452.143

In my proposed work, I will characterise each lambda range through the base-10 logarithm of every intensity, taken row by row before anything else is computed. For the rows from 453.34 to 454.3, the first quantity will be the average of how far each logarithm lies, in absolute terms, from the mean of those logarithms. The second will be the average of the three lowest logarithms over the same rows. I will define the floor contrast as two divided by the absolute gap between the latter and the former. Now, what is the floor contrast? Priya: 3.136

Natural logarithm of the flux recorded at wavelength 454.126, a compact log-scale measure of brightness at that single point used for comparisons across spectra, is 1.66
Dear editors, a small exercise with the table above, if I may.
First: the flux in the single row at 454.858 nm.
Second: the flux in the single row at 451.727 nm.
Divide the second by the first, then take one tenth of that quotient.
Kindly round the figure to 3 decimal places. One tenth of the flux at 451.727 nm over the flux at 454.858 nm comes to 0.097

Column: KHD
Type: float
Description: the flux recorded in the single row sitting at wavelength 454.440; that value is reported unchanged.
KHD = 5.121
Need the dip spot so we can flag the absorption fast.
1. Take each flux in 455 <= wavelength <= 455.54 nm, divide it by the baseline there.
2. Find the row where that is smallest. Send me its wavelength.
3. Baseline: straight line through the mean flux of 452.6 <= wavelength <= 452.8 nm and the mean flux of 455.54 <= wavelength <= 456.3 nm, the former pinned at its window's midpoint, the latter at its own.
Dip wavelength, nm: 455.487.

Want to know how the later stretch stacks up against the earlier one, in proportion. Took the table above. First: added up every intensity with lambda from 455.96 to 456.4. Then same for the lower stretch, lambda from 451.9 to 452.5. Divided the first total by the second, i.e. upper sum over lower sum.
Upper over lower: 0.72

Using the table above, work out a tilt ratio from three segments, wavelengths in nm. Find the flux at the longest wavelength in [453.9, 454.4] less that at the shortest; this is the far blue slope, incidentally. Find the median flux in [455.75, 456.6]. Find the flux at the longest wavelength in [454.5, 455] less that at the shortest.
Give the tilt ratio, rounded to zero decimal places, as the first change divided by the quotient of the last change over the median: -14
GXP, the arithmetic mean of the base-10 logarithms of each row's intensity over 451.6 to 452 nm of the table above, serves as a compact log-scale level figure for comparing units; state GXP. 0.706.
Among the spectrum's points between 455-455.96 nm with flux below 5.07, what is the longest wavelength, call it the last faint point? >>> 455.592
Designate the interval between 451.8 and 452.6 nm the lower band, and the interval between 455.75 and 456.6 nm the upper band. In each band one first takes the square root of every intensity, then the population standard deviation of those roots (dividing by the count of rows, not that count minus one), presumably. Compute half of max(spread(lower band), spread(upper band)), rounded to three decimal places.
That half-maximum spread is 0.033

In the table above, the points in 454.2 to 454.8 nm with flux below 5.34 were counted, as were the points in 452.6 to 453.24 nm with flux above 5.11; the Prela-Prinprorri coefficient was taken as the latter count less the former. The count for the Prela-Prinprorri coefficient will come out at -2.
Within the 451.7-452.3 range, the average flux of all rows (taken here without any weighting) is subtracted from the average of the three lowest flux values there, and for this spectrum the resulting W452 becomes -0.24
